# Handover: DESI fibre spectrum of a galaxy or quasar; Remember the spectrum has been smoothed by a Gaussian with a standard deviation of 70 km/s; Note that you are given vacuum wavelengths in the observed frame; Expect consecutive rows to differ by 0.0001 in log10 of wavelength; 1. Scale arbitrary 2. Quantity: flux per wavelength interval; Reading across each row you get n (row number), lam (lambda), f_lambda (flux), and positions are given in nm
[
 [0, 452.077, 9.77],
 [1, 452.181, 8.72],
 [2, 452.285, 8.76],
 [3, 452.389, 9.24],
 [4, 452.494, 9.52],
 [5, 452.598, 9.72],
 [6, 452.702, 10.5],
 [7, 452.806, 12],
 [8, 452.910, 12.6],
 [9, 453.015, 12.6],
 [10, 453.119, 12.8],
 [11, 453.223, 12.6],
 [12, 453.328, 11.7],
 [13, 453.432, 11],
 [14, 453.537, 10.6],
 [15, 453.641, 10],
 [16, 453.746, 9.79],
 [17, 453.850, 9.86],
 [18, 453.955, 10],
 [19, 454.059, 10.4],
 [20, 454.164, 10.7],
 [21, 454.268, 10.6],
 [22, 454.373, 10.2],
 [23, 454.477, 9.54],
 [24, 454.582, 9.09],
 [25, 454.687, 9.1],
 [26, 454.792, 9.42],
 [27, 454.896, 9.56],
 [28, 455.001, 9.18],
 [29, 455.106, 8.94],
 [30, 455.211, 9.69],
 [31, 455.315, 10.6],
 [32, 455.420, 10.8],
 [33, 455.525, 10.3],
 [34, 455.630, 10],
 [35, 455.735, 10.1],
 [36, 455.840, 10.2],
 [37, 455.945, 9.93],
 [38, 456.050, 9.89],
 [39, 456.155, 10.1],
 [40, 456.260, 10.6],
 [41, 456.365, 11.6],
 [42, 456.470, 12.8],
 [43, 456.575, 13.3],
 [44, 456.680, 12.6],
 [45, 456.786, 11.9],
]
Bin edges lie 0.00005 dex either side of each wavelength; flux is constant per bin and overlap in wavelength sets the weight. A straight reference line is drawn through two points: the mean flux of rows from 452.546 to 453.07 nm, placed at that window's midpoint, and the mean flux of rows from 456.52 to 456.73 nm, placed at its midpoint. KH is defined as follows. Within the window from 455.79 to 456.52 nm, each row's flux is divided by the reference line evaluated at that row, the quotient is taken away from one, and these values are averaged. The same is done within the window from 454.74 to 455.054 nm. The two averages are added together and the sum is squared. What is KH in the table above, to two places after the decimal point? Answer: 0.16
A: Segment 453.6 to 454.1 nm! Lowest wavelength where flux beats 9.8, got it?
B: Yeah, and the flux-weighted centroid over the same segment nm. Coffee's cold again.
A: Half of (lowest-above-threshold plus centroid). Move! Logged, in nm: 453.75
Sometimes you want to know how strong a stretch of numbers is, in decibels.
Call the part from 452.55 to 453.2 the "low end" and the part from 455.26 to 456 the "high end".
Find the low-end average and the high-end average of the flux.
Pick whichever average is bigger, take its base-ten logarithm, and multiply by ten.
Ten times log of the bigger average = 10.7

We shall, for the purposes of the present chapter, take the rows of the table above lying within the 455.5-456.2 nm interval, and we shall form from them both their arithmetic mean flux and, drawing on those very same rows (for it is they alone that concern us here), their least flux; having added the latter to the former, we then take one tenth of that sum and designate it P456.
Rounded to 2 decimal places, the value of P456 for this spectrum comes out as 2.00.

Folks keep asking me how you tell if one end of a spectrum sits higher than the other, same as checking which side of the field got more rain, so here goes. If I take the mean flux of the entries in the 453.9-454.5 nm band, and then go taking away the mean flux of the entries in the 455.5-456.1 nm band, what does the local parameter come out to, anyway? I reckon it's 0.2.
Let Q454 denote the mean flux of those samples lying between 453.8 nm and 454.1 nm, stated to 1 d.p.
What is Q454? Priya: 10.1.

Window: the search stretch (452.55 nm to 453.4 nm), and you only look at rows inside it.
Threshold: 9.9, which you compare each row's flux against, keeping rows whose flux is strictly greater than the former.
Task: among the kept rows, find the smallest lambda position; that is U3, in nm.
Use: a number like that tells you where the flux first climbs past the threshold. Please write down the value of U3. 452.702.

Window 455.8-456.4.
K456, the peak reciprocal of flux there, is 0.101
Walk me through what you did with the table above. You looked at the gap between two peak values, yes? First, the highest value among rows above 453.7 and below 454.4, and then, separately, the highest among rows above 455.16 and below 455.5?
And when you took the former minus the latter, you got 0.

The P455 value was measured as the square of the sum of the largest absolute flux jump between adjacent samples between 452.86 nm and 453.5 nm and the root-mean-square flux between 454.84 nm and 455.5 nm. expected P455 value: 115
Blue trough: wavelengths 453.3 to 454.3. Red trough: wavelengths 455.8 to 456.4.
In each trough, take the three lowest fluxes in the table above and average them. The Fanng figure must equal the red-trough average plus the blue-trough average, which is 19.9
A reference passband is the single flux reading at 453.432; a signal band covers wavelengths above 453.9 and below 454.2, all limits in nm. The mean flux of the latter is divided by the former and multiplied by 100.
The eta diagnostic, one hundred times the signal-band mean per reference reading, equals 94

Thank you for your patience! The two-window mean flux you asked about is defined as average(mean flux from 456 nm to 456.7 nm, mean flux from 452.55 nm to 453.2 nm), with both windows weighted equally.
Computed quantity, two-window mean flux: 11.6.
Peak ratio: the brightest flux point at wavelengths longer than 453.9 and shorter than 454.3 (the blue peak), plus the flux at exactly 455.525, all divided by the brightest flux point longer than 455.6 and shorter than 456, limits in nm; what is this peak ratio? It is 2.1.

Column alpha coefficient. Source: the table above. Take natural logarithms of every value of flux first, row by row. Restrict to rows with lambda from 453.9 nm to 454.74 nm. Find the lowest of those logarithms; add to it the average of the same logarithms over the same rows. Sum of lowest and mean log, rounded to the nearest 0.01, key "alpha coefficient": 4.50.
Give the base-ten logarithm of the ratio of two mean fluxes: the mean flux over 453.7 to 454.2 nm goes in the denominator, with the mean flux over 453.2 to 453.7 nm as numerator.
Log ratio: 0.04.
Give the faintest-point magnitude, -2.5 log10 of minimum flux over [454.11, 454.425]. -2.52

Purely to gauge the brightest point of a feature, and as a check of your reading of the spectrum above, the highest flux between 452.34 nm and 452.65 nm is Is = 9.72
